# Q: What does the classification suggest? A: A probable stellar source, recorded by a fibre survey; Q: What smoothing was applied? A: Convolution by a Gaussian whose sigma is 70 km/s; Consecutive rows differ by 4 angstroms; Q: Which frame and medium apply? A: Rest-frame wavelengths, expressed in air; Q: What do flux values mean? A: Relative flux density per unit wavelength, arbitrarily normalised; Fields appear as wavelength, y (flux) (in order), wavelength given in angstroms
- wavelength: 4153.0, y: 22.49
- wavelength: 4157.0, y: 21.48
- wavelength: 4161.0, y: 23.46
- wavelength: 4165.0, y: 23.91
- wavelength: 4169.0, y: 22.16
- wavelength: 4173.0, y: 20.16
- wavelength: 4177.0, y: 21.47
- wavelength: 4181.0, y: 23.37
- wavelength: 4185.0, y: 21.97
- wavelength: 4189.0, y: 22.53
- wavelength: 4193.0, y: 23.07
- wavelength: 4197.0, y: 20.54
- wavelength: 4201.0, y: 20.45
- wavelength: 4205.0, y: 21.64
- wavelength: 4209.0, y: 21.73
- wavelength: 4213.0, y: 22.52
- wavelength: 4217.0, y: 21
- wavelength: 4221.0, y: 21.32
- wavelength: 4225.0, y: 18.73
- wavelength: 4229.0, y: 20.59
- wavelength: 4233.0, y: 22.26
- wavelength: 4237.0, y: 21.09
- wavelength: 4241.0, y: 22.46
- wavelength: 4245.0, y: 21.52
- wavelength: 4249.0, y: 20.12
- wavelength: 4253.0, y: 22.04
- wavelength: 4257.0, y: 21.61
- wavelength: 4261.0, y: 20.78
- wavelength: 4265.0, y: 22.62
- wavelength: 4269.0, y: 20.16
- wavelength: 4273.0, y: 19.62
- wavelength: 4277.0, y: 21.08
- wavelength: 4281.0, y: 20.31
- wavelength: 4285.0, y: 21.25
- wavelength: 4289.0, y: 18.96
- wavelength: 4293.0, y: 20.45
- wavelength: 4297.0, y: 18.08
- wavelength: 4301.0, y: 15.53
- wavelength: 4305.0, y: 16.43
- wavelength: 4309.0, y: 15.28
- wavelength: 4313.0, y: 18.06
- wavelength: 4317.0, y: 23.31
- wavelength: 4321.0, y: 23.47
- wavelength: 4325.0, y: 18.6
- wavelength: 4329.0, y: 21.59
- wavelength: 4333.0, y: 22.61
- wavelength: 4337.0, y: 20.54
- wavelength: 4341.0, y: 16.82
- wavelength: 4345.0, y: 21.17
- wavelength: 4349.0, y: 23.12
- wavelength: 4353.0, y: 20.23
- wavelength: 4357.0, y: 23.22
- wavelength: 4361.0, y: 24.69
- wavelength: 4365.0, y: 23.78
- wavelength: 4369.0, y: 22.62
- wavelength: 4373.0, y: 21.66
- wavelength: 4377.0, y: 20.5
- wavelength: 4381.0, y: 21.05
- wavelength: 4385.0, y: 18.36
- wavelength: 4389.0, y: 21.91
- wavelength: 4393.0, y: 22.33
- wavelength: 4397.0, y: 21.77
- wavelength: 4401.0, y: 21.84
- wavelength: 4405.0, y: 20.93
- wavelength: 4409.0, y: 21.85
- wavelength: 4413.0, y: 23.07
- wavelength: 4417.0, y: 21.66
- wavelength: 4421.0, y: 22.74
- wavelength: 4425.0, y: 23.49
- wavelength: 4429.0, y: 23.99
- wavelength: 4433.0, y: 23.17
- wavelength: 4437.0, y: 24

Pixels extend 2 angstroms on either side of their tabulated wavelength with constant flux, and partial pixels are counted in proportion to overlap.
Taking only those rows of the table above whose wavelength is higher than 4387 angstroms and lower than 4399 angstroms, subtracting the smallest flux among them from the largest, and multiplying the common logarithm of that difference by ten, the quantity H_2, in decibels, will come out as -2.5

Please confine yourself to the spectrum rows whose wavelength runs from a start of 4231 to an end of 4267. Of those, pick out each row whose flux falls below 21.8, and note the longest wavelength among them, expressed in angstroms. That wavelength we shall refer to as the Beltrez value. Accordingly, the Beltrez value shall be 4261.0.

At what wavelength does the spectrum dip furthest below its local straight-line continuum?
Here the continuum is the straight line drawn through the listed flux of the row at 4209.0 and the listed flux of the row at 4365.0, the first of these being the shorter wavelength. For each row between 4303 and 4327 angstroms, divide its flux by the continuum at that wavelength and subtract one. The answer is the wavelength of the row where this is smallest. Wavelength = 4309.0 angstroms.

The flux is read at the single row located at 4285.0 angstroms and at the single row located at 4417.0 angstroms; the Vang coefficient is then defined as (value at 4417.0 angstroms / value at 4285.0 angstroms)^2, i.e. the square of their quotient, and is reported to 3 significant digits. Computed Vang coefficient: 1.04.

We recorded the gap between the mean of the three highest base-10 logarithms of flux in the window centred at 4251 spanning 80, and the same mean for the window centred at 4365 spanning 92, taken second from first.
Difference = -0.027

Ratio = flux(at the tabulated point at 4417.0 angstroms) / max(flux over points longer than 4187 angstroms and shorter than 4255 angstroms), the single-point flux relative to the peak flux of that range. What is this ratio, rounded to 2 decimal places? 0.94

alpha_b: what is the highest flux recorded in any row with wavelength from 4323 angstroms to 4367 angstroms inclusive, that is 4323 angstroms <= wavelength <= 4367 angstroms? 24.69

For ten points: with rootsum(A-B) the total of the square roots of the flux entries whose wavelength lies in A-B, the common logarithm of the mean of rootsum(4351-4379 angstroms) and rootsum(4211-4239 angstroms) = 1.51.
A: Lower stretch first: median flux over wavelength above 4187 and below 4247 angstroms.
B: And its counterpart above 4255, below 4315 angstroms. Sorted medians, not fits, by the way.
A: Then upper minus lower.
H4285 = -1.4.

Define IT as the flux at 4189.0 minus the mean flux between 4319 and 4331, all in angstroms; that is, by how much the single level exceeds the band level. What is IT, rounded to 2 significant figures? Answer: 1.3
